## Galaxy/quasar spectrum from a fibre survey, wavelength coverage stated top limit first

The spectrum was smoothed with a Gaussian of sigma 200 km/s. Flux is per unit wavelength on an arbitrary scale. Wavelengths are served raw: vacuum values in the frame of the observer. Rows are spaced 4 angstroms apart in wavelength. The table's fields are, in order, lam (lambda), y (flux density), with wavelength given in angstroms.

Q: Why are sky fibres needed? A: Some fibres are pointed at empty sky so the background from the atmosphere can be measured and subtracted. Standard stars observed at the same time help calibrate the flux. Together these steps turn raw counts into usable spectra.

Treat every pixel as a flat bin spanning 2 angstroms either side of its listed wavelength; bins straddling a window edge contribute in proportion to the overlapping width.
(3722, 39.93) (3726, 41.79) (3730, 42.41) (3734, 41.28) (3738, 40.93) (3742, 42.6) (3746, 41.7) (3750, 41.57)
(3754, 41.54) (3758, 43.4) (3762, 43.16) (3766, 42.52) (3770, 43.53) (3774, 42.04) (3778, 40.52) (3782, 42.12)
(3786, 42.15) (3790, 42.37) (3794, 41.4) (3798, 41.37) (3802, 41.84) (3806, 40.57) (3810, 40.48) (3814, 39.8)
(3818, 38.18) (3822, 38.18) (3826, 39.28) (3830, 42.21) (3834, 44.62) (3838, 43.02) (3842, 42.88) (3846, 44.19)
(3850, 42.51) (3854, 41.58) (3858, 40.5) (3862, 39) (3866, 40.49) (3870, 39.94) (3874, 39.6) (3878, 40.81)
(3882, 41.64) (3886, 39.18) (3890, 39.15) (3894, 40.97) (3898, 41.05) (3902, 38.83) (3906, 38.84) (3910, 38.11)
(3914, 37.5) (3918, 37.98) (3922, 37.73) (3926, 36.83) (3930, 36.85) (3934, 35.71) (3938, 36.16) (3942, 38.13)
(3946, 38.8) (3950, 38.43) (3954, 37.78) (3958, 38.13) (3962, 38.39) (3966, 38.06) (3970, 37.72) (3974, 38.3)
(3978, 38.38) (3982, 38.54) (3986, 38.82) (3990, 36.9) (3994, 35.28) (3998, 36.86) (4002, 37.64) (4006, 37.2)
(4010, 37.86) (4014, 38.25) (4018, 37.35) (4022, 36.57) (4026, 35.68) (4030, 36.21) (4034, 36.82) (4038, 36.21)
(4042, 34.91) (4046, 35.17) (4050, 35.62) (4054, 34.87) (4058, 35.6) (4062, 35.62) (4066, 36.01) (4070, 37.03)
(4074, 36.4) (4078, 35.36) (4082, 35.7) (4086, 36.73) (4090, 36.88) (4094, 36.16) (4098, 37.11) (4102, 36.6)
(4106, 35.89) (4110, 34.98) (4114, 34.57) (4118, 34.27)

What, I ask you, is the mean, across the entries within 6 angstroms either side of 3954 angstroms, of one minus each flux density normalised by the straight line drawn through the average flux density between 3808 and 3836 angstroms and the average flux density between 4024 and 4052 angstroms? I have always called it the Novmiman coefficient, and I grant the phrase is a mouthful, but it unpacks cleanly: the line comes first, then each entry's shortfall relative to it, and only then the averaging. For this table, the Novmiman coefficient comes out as -0.014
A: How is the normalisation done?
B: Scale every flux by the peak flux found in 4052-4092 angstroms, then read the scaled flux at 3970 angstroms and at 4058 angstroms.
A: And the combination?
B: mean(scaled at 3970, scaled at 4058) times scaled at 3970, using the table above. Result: 1.01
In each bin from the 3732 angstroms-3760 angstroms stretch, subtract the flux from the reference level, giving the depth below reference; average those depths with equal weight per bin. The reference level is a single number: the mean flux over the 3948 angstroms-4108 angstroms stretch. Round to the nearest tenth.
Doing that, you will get -5.0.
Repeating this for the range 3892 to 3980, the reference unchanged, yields -1.3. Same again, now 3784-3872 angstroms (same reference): -4.4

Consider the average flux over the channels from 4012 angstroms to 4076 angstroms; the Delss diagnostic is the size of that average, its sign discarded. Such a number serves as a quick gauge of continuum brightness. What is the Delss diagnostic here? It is 36.1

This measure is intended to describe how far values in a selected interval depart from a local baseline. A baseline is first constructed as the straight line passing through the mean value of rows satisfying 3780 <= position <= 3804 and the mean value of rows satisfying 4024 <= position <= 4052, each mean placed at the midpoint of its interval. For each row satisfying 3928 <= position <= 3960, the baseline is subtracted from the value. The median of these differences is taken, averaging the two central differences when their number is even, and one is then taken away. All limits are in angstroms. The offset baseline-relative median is -1.1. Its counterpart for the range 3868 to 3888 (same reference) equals -1.0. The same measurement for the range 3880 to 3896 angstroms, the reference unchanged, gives -0.3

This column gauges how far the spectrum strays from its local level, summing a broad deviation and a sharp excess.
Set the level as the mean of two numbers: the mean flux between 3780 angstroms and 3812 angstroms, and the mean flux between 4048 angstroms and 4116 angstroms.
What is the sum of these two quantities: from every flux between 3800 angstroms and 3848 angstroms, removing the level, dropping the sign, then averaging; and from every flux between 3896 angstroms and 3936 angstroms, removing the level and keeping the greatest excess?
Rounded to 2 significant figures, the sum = 5.0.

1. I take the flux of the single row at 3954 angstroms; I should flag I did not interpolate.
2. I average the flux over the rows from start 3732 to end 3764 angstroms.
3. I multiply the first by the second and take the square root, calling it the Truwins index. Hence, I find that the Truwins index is 39.8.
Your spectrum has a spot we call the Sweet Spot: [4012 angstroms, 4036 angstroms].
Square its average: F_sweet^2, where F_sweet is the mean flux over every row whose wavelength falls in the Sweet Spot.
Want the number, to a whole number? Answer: 1355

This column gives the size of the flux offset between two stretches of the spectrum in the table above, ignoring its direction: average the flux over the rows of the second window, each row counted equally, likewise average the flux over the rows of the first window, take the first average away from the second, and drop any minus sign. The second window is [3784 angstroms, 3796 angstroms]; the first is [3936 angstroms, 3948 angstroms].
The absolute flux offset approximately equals 4.3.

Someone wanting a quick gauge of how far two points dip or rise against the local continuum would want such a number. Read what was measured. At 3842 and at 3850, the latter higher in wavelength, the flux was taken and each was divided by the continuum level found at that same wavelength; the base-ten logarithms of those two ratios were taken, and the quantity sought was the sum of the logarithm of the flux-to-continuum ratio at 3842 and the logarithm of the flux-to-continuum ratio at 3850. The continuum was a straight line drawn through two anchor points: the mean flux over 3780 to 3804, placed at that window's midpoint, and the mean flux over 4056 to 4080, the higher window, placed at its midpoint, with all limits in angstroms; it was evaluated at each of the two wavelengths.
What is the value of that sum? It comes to 0.041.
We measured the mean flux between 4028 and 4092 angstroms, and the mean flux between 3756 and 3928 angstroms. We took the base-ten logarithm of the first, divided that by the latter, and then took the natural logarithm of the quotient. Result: -3.265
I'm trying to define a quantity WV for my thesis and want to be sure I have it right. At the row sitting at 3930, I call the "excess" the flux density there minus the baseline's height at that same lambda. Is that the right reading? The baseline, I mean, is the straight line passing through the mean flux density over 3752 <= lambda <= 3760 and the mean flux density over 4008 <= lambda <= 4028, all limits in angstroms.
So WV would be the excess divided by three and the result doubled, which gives -1.4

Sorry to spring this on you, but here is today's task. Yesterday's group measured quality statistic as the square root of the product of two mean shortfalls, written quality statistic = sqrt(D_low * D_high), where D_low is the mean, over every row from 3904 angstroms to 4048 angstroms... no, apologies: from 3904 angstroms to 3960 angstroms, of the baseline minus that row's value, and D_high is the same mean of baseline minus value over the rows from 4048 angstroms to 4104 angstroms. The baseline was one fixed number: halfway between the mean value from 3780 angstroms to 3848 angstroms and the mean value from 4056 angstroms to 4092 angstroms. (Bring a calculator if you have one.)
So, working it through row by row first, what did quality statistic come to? 1.76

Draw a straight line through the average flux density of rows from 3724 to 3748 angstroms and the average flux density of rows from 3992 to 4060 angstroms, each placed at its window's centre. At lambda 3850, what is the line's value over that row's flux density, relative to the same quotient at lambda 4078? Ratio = 0.93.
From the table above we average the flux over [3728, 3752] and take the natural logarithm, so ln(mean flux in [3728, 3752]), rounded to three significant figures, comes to 3.73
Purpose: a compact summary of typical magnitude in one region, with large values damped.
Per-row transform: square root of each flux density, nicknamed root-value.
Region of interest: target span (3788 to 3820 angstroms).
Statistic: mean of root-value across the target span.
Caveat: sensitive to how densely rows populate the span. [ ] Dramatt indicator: 6.38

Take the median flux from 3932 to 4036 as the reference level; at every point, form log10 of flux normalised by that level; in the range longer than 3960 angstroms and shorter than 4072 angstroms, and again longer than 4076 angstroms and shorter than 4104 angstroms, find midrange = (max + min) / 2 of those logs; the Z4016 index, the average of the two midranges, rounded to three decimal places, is -0.015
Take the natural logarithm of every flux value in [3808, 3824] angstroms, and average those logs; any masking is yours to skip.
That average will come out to 3.67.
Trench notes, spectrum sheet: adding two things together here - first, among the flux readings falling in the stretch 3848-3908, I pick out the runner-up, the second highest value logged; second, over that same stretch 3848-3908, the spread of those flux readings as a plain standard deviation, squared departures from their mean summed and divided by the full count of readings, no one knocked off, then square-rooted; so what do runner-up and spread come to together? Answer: 43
